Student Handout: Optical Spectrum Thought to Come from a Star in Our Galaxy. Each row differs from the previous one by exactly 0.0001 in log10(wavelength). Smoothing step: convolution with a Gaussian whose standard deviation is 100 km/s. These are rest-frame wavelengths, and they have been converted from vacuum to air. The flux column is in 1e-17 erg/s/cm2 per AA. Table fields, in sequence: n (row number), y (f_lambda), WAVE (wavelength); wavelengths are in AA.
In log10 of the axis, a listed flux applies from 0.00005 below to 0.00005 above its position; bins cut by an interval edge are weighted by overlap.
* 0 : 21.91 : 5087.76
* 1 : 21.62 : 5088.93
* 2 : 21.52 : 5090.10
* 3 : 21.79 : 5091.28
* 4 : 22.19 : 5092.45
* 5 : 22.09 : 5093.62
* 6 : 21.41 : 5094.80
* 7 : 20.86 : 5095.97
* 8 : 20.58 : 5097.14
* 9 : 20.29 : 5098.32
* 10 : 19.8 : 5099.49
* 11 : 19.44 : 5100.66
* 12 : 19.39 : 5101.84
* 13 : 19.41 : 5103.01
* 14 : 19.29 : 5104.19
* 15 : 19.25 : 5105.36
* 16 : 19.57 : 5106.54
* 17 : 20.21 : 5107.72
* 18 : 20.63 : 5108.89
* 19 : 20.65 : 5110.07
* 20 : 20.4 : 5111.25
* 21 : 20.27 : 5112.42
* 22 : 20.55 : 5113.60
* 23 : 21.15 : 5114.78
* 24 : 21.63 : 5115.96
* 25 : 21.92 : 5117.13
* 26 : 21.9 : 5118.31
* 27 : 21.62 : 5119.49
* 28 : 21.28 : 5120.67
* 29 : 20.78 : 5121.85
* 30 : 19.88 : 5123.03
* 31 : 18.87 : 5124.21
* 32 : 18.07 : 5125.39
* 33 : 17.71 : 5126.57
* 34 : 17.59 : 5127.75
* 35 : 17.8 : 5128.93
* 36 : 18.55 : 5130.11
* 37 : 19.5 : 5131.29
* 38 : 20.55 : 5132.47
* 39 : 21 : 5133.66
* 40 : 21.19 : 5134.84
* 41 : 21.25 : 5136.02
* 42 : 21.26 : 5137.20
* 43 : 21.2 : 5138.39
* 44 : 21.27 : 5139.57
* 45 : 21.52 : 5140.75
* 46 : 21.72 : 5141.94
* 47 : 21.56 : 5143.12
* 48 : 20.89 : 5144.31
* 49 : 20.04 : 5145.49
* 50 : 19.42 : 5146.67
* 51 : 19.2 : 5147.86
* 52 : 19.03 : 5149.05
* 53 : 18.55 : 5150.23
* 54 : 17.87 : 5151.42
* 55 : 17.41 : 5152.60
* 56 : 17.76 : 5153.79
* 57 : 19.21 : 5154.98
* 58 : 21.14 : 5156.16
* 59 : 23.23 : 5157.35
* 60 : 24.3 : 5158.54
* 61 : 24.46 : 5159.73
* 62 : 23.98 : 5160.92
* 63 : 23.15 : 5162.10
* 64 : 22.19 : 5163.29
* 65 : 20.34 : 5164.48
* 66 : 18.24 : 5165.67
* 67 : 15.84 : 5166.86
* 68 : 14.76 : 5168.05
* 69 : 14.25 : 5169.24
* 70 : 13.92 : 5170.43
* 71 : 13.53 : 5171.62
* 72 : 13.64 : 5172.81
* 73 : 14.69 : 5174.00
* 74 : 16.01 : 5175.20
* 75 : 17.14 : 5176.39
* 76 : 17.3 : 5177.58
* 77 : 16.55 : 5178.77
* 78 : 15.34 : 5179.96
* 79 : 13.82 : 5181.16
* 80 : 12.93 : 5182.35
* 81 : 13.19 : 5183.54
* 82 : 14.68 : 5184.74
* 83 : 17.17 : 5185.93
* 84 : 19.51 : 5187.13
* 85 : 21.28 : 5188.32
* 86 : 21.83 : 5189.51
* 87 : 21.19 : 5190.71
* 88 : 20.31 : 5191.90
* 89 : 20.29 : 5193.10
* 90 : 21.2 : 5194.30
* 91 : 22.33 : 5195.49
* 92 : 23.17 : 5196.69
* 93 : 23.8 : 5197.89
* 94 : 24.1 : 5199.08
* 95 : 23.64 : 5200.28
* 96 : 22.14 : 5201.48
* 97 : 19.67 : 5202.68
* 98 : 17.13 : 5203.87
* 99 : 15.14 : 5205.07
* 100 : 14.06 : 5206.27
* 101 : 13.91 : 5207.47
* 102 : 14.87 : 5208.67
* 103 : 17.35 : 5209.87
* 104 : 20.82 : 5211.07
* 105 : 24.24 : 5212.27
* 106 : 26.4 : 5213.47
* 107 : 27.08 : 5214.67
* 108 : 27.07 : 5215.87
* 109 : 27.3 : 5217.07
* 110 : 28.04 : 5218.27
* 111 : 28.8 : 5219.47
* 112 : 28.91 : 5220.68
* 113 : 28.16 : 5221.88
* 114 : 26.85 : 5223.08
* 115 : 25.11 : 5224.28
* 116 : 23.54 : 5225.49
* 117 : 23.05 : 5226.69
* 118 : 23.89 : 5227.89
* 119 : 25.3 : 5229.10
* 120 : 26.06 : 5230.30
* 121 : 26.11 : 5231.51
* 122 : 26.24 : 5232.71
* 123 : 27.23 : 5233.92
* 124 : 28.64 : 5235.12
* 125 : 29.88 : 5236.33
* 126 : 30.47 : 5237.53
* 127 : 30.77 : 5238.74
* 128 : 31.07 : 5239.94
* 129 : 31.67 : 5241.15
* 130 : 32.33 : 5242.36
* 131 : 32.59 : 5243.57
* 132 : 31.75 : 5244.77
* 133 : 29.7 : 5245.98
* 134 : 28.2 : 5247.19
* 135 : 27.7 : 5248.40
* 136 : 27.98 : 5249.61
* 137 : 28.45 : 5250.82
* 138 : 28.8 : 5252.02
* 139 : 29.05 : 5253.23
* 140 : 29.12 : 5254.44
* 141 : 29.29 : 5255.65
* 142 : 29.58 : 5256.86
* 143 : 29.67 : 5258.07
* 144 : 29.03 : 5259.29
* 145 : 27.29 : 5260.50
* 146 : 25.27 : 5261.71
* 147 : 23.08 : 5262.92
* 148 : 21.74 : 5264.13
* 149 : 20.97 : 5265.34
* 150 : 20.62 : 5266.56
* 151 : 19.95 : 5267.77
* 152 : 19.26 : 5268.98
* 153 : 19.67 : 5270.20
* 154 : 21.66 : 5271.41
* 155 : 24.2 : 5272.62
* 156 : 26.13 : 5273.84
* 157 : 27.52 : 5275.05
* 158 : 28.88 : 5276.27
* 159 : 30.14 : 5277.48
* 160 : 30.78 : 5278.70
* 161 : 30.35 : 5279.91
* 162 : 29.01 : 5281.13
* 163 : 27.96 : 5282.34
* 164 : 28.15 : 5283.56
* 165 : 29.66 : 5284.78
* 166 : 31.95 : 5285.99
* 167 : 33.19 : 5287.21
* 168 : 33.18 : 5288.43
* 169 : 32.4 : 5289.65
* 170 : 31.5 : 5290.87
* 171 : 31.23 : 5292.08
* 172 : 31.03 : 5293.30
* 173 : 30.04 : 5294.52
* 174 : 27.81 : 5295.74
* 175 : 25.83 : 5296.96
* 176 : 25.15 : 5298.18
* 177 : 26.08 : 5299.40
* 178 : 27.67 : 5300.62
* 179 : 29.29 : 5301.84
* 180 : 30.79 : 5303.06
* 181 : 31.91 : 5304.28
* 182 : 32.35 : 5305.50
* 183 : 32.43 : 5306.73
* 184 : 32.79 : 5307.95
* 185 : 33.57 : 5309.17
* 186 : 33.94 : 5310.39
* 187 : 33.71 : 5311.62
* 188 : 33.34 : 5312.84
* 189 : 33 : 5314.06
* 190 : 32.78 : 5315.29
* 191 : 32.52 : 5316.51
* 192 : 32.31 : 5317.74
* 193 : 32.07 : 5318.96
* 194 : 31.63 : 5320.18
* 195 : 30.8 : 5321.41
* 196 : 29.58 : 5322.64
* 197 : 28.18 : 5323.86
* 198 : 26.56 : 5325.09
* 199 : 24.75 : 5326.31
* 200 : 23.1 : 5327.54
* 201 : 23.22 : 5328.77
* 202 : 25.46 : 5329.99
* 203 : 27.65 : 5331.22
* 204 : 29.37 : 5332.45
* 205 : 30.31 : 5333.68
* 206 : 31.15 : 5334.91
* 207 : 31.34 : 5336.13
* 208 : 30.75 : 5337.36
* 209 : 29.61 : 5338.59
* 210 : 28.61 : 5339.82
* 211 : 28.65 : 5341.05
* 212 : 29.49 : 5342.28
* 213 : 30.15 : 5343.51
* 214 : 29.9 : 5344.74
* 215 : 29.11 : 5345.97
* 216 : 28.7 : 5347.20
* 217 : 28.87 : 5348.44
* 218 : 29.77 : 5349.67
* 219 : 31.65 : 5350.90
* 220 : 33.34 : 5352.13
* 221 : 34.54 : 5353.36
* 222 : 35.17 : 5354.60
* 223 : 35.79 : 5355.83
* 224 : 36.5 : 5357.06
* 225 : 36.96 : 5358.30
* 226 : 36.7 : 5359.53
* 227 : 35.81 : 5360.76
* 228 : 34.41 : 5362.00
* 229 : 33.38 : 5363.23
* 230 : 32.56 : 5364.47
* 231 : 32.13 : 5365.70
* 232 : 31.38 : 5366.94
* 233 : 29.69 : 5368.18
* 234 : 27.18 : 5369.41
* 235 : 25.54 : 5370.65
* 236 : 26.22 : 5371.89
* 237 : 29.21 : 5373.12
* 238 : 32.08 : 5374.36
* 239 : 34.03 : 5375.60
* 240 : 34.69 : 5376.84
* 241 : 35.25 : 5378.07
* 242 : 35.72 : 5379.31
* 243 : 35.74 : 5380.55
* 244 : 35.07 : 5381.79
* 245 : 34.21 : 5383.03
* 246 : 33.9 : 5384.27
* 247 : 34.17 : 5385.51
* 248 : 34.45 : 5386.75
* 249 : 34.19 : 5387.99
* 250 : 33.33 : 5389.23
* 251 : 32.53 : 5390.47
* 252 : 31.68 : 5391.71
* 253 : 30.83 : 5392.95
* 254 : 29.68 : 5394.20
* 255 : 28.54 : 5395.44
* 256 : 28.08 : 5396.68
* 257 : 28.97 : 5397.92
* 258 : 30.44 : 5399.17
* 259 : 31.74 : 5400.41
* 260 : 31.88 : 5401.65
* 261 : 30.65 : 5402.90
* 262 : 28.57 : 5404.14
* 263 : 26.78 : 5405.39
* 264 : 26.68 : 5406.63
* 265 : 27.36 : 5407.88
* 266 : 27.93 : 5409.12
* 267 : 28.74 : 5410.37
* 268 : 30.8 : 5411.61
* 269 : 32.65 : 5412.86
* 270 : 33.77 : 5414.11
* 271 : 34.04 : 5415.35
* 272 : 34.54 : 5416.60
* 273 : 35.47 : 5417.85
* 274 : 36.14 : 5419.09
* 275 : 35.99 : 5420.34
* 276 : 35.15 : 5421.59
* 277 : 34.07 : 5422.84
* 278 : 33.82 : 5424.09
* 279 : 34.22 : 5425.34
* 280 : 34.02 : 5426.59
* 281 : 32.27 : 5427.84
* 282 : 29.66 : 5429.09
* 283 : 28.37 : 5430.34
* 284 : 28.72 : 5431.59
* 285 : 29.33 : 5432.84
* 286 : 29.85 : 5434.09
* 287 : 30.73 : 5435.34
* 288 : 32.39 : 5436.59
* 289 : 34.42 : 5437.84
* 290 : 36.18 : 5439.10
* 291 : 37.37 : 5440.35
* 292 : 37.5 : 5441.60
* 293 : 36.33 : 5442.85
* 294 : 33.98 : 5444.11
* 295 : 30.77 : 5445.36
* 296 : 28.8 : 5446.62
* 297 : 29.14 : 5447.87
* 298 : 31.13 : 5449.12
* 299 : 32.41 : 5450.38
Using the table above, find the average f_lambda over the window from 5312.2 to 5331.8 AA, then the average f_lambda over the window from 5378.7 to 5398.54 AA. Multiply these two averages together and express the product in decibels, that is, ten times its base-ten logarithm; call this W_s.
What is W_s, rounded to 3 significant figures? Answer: 29.8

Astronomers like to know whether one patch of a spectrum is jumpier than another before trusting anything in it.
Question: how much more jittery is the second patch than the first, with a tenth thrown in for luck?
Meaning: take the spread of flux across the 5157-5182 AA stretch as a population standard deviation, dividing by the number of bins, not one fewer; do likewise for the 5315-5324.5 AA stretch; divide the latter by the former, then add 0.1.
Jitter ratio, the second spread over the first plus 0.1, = 0.5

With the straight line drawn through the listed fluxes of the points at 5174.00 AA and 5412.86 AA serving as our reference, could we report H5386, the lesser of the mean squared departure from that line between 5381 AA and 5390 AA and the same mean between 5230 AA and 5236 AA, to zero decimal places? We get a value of 13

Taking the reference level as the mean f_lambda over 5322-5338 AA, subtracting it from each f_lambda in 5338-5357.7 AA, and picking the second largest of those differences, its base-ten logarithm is 0.90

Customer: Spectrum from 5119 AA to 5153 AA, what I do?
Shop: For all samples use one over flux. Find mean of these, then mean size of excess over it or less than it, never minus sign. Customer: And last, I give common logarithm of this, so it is -2.47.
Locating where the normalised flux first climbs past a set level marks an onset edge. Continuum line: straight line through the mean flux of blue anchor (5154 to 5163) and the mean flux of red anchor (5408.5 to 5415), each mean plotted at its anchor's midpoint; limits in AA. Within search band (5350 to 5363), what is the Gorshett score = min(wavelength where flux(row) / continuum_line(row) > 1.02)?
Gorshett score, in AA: 5350.90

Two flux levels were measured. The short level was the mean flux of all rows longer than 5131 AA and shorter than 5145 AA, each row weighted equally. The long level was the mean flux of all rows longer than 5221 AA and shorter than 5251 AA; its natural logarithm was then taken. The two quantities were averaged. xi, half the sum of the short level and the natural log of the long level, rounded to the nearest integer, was 12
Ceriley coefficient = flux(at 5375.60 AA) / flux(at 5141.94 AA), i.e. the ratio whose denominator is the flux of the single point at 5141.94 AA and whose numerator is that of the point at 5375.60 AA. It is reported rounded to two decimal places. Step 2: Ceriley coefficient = 1.57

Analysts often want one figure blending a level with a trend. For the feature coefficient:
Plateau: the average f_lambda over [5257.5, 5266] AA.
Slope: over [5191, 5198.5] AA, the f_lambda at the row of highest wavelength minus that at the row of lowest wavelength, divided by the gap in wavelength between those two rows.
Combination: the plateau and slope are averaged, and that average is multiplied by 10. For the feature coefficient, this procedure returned 129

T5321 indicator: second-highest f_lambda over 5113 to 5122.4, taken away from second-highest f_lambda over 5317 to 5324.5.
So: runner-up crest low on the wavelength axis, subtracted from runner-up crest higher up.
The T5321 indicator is 10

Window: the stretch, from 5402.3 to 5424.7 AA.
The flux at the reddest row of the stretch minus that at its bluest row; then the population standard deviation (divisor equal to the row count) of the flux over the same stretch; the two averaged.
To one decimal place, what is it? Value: 3.2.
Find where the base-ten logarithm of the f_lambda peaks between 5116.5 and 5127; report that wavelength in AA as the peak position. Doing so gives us 5117.13 AA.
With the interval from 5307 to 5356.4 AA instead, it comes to 5355.83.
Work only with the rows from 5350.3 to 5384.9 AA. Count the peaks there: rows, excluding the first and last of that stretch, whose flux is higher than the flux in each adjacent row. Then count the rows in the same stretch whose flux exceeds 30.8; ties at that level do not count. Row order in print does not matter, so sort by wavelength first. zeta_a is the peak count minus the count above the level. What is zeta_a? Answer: -21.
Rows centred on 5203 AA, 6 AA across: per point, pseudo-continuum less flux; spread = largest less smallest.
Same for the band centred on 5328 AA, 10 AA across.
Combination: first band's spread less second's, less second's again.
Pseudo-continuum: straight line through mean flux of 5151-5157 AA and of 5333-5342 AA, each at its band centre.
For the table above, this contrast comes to -3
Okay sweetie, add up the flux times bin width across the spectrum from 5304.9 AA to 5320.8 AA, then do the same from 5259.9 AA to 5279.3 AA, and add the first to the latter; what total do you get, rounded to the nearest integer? 991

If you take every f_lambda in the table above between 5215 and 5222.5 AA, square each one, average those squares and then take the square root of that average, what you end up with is 28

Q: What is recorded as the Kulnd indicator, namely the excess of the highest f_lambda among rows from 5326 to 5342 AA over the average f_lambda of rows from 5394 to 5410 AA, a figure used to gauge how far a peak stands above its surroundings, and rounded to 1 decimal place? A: 2.3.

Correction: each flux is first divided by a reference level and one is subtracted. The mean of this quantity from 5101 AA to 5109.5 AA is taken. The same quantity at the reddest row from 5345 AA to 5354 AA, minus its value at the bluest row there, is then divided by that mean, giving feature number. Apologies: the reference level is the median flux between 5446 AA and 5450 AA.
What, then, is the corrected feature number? -0.6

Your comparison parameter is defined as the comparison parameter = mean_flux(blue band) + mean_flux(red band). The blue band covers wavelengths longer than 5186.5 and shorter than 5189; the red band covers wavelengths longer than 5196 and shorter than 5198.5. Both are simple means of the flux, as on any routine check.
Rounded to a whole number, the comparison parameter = 44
